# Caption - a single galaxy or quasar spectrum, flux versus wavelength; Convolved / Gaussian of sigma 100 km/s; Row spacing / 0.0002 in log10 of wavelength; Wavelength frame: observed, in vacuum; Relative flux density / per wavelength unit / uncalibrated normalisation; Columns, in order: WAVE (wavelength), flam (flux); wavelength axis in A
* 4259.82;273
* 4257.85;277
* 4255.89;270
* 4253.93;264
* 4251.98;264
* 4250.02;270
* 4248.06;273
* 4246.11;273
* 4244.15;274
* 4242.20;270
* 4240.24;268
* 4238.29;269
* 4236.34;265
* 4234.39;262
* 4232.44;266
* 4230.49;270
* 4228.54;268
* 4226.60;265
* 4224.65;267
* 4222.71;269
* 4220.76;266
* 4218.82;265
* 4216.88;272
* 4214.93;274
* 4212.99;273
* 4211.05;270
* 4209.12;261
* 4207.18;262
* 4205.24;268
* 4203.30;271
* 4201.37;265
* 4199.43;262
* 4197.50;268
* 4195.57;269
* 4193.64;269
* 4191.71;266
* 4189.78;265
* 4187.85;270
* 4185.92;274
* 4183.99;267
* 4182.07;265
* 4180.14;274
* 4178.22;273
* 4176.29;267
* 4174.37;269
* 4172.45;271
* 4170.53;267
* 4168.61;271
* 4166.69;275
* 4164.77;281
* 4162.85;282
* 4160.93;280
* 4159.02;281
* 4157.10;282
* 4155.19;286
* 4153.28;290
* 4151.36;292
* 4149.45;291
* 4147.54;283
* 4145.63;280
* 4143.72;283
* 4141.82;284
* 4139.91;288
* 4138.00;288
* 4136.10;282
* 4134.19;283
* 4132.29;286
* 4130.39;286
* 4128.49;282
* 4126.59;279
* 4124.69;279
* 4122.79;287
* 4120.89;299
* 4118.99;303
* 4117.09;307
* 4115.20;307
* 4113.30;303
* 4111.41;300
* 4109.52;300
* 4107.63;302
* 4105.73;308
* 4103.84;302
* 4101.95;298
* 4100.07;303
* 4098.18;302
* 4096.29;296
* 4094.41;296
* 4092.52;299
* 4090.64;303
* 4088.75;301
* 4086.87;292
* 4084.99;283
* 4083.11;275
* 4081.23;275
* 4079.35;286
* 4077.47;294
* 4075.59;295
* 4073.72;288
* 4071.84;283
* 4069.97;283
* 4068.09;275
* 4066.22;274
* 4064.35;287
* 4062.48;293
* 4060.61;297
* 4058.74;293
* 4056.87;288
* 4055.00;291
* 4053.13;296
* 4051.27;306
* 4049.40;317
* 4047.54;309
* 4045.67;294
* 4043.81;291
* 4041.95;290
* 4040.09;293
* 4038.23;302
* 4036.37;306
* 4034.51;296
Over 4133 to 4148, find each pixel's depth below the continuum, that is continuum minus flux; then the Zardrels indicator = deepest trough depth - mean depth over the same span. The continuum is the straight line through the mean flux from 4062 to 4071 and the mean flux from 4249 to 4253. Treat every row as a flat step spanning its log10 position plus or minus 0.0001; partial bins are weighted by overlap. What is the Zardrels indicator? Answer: 3.5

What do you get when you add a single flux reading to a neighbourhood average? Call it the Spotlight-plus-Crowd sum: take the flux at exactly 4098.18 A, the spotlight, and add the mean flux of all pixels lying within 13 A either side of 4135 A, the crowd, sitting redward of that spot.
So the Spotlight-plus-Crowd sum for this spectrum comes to 586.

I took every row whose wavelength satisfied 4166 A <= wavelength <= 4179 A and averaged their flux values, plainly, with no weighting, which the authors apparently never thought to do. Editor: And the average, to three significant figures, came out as 270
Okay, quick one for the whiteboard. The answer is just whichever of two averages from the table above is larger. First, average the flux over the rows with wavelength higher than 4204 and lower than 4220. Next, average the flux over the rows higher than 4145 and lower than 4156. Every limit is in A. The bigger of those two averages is 287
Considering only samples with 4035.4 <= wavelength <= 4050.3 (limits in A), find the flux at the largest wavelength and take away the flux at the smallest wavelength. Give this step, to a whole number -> 11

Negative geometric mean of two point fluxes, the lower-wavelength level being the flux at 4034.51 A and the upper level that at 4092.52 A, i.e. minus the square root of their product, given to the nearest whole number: -297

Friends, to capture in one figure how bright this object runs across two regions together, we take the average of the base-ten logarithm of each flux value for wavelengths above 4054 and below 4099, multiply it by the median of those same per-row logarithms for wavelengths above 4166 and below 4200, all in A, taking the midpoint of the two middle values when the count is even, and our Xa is 5.98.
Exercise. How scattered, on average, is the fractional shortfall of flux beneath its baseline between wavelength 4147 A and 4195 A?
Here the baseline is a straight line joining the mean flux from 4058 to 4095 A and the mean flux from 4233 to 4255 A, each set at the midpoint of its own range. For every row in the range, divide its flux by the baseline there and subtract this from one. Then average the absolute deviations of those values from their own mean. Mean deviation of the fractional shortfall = 0.021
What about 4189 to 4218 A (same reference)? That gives 0.014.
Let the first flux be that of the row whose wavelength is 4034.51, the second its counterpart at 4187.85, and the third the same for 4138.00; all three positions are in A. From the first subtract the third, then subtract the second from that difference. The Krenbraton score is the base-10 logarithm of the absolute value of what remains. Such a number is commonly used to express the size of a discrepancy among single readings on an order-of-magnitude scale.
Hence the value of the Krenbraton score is 2.42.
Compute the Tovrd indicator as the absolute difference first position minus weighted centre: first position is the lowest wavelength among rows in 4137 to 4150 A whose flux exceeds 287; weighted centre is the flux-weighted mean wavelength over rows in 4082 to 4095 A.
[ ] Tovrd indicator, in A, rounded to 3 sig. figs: 49.1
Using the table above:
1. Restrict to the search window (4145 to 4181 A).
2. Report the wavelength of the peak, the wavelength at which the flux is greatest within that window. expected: 4151.36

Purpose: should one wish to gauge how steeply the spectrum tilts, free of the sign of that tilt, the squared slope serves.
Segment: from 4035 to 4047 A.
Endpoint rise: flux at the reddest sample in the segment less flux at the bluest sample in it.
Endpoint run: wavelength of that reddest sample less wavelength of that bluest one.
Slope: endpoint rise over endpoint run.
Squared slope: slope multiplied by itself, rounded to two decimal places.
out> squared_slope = 1.66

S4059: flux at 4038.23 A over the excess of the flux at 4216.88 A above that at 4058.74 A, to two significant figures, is -14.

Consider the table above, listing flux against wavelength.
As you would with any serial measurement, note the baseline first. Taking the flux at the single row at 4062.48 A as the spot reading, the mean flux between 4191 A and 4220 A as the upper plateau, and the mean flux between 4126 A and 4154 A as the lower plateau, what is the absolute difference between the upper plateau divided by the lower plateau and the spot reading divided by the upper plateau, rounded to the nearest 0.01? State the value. 0.16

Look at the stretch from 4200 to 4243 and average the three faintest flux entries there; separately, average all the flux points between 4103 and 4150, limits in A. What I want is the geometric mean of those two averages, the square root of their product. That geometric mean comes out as 276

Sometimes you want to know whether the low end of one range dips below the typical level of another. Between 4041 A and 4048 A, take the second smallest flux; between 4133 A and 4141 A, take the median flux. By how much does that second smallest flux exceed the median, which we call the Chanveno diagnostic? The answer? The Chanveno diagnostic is 5.5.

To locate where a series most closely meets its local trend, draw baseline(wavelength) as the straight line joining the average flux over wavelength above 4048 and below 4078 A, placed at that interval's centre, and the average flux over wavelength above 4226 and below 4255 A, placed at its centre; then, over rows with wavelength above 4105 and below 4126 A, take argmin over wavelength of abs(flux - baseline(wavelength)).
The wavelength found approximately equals 4122.79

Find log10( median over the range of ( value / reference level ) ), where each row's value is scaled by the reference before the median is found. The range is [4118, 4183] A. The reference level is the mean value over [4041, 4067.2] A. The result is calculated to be -0.019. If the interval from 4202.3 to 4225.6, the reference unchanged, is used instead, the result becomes -0.040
